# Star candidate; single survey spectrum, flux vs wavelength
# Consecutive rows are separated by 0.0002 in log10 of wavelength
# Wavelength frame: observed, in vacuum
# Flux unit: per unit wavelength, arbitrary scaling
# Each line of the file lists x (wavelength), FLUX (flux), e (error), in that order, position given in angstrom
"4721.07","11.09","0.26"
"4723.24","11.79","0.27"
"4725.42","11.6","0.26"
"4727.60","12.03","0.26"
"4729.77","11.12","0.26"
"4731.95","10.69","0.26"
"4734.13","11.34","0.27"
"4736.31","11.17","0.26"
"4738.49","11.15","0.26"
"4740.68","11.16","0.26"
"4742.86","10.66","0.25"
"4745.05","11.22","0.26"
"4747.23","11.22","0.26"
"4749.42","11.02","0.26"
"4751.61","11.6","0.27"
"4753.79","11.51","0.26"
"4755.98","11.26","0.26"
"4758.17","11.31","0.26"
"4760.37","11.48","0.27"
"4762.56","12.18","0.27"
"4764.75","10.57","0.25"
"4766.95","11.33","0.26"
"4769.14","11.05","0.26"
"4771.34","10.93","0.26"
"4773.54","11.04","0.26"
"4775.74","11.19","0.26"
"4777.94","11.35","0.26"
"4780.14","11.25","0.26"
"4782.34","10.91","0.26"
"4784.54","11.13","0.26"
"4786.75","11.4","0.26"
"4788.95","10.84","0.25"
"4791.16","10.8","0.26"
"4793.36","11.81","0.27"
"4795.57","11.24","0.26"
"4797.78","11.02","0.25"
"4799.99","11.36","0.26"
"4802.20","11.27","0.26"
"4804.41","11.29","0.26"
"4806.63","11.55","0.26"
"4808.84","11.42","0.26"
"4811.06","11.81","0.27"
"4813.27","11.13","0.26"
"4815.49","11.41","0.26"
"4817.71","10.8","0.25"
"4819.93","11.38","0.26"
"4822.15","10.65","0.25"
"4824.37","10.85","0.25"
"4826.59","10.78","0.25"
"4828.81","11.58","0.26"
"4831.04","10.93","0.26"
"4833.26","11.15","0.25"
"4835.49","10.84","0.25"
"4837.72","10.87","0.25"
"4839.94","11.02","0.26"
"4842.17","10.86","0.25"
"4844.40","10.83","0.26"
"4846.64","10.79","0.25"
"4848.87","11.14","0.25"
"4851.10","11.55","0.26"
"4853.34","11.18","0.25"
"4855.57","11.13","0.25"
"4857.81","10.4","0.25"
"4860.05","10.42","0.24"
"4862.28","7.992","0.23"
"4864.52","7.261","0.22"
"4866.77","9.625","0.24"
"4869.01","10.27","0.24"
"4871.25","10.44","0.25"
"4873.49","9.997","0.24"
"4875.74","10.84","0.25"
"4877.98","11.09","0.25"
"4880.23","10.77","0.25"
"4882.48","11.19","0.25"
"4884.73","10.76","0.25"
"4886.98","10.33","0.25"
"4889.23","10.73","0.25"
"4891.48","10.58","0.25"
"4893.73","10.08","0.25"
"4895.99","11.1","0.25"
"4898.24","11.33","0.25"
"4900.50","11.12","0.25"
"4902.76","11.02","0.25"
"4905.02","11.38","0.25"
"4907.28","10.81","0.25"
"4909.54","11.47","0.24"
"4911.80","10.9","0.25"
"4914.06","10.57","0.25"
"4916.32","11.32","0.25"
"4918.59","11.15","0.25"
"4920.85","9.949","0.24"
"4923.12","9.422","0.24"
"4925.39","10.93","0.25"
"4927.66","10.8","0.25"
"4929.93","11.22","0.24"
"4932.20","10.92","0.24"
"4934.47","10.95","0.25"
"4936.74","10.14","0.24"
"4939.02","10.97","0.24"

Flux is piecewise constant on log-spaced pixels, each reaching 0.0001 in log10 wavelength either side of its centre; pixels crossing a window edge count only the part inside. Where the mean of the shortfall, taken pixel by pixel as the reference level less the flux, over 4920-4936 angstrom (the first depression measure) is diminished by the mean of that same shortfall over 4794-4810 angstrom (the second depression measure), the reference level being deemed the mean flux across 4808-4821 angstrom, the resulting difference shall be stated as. 0.7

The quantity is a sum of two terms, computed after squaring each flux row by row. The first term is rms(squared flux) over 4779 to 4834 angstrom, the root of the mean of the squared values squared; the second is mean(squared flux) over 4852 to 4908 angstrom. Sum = 236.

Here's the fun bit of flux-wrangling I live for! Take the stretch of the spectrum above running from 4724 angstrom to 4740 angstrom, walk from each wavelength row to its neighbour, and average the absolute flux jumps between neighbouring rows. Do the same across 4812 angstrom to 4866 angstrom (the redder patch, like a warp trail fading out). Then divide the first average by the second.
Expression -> 1.01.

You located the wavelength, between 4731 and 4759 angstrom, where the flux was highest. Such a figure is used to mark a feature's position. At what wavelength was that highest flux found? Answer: 4751.61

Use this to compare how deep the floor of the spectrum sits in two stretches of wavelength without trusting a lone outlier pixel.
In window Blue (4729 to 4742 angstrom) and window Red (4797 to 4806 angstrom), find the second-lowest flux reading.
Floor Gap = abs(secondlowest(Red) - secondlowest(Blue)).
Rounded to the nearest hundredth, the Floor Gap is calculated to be 0.15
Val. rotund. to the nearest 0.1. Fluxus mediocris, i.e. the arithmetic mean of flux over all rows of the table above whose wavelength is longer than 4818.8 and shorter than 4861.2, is 11.0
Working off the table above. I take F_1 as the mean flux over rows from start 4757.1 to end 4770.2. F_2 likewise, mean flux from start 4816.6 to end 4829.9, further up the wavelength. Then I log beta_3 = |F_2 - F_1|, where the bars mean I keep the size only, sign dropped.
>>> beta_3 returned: 0.31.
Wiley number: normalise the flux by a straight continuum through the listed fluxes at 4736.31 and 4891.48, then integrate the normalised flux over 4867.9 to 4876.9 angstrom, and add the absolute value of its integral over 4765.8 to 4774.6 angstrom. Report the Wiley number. 17.6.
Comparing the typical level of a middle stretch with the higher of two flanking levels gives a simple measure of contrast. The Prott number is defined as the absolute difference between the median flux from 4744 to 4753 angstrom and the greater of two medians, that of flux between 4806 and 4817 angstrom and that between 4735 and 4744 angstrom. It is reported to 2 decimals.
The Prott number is 0.20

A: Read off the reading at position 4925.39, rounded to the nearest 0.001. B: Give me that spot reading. 10.930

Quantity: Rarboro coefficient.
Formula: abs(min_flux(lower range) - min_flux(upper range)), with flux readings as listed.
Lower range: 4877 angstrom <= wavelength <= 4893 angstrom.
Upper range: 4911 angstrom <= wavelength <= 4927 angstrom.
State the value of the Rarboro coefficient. 0.9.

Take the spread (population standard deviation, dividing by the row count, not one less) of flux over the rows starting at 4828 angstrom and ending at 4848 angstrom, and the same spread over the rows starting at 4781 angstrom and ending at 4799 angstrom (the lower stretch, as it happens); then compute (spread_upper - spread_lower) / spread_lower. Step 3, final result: -0.26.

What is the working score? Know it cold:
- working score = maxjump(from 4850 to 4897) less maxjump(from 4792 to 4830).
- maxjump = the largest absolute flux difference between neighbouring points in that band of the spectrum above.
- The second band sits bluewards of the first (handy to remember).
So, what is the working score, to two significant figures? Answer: 1.6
